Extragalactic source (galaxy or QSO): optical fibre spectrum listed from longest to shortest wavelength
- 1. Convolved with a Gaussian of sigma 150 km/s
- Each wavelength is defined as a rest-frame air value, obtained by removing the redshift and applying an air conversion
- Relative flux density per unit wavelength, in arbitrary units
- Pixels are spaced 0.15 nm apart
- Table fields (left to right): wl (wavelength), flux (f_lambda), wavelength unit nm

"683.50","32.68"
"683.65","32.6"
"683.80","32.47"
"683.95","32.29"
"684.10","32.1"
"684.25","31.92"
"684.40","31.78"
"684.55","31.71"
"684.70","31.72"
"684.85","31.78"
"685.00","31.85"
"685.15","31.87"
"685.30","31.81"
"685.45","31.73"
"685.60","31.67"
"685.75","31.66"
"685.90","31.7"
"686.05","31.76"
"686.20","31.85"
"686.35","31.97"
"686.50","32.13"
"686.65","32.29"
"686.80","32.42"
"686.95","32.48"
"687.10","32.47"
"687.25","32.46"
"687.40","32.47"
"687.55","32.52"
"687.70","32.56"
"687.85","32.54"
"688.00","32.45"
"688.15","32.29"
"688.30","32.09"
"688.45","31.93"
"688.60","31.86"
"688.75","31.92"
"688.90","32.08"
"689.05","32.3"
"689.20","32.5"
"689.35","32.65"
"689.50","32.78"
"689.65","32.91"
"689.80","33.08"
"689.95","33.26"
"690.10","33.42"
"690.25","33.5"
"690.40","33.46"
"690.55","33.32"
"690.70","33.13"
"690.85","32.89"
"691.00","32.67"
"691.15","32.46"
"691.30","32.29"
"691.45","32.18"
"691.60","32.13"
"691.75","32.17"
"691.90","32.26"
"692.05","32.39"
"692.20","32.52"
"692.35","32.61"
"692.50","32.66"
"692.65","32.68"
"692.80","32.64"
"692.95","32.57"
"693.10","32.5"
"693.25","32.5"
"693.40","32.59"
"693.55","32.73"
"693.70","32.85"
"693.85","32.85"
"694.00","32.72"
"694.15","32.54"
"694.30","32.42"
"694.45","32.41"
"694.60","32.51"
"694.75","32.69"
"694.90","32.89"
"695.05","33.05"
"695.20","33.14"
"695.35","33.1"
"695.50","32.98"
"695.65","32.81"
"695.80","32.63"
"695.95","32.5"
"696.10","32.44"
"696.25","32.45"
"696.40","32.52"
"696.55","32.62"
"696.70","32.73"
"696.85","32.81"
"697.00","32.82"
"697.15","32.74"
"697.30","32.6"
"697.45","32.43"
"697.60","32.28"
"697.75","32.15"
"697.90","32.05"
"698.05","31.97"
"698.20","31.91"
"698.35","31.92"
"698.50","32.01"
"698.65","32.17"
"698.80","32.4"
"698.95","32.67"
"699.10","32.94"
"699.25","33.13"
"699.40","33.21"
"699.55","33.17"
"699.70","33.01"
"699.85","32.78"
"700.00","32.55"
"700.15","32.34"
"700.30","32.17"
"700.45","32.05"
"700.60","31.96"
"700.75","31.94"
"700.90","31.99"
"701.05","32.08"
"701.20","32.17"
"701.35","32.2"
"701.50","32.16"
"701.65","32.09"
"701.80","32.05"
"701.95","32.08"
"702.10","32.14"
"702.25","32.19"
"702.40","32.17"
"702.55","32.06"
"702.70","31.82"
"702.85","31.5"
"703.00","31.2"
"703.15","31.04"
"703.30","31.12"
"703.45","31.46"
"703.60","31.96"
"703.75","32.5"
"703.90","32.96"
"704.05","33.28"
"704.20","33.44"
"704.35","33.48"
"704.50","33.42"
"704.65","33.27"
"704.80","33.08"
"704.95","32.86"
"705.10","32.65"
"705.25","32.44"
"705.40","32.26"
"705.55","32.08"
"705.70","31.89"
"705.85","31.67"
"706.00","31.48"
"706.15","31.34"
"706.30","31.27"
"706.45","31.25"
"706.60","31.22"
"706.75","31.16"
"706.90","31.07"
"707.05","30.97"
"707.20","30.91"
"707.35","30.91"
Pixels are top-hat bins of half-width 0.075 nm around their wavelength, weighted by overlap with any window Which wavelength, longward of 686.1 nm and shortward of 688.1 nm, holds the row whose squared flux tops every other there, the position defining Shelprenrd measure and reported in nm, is 687.70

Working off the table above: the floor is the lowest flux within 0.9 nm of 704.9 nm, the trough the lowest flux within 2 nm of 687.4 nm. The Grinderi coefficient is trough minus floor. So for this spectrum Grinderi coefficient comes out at -0.2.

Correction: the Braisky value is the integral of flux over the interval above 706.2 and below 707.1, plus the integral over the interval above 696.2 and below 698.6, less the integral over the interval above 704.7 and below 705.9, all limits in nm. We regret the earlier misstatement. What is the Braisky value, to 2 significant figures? 67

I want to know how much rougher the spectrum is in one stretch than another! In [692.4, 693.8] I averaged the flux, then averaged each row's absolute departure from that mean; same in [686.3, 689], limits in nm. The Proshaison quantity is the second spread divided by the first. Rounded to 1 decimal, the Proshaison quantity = 2.5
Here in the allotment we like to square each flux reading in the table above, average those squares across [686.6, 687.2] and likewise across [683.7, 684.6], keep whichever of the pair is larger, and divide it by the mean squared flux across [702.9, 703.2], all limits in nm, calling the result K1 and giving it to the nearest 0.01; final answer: 1.08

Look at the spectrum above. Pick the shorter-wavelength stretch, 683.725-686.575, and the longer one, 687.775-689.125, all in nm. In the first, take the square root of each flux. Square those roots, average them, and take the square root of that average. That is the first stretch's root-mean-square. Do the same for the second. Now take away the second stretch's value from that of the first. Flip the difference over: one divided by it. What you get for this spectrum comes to -40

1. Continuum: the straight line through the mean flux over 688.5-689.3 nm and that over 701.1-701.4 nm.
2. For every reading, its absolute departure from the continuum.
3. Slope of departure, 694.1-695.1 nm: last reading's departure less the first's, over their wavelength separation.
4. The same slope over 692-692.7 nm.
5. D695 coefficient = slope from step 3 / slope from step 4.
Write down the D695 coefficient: 1.2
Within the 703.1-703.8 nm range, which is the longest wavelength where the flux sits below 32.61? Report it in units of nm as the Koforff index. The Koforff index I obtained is 703.75 nm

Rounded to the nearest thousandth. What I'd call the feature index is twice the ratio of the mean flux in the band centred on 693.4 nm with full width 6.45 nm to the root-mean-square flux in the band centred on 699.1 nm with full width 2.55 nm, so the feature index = 2.011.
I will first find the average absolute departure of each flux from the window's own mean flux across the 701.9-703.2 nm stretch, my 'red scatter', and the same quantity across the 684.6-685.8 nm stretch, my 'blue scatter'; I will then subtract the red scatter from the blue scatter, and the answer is -0.30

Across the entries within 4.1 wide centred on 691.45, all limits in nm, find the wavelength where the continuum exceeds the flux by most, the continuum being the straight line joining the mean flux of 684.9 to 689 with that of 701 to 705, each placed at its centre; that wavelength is 691.60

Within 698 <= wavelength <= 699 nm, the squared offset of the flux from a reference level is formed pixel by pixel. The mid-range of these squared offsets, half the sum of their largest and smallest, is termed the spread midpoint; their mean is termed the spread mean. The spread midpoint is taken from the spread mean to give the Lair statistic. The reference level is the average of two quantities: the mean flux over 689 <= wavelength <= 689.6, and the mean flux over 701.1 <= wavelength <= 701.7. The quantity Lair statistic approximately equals 0.013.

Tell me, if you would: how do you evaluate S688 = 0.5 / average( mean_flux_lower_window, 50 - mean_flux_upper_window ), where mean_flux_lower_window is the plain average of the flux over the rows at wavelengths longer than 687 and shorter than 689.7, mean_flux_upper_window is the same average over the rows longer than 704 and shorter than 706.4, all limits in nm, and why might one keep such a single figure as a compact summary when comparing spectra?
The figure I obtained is 0.0200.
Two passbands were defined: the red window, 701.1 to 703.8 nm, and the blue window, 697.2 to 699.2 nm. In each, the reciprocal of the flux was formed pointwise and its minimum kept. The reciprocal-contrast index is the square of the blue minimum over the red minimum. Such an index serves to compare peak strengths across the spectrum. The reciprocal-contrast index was 0.97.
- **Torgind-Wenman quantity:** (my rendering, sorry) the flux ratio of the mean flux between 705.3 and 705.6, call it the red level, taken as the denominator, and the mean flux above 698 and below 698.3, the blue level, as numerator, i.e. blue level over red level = 0.99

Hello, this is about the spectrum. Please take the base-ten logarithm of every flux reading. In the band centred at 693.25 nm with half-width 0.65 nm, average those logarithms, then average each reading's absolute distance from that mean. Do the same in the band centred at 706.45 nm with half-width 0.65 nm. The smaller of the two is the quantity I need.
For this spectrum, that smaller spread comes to 0.0014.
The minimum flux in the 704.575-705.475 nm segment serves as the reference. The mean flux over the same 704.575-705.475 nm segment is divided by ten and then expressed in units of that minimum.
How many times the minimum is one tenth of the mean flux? 0.1015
